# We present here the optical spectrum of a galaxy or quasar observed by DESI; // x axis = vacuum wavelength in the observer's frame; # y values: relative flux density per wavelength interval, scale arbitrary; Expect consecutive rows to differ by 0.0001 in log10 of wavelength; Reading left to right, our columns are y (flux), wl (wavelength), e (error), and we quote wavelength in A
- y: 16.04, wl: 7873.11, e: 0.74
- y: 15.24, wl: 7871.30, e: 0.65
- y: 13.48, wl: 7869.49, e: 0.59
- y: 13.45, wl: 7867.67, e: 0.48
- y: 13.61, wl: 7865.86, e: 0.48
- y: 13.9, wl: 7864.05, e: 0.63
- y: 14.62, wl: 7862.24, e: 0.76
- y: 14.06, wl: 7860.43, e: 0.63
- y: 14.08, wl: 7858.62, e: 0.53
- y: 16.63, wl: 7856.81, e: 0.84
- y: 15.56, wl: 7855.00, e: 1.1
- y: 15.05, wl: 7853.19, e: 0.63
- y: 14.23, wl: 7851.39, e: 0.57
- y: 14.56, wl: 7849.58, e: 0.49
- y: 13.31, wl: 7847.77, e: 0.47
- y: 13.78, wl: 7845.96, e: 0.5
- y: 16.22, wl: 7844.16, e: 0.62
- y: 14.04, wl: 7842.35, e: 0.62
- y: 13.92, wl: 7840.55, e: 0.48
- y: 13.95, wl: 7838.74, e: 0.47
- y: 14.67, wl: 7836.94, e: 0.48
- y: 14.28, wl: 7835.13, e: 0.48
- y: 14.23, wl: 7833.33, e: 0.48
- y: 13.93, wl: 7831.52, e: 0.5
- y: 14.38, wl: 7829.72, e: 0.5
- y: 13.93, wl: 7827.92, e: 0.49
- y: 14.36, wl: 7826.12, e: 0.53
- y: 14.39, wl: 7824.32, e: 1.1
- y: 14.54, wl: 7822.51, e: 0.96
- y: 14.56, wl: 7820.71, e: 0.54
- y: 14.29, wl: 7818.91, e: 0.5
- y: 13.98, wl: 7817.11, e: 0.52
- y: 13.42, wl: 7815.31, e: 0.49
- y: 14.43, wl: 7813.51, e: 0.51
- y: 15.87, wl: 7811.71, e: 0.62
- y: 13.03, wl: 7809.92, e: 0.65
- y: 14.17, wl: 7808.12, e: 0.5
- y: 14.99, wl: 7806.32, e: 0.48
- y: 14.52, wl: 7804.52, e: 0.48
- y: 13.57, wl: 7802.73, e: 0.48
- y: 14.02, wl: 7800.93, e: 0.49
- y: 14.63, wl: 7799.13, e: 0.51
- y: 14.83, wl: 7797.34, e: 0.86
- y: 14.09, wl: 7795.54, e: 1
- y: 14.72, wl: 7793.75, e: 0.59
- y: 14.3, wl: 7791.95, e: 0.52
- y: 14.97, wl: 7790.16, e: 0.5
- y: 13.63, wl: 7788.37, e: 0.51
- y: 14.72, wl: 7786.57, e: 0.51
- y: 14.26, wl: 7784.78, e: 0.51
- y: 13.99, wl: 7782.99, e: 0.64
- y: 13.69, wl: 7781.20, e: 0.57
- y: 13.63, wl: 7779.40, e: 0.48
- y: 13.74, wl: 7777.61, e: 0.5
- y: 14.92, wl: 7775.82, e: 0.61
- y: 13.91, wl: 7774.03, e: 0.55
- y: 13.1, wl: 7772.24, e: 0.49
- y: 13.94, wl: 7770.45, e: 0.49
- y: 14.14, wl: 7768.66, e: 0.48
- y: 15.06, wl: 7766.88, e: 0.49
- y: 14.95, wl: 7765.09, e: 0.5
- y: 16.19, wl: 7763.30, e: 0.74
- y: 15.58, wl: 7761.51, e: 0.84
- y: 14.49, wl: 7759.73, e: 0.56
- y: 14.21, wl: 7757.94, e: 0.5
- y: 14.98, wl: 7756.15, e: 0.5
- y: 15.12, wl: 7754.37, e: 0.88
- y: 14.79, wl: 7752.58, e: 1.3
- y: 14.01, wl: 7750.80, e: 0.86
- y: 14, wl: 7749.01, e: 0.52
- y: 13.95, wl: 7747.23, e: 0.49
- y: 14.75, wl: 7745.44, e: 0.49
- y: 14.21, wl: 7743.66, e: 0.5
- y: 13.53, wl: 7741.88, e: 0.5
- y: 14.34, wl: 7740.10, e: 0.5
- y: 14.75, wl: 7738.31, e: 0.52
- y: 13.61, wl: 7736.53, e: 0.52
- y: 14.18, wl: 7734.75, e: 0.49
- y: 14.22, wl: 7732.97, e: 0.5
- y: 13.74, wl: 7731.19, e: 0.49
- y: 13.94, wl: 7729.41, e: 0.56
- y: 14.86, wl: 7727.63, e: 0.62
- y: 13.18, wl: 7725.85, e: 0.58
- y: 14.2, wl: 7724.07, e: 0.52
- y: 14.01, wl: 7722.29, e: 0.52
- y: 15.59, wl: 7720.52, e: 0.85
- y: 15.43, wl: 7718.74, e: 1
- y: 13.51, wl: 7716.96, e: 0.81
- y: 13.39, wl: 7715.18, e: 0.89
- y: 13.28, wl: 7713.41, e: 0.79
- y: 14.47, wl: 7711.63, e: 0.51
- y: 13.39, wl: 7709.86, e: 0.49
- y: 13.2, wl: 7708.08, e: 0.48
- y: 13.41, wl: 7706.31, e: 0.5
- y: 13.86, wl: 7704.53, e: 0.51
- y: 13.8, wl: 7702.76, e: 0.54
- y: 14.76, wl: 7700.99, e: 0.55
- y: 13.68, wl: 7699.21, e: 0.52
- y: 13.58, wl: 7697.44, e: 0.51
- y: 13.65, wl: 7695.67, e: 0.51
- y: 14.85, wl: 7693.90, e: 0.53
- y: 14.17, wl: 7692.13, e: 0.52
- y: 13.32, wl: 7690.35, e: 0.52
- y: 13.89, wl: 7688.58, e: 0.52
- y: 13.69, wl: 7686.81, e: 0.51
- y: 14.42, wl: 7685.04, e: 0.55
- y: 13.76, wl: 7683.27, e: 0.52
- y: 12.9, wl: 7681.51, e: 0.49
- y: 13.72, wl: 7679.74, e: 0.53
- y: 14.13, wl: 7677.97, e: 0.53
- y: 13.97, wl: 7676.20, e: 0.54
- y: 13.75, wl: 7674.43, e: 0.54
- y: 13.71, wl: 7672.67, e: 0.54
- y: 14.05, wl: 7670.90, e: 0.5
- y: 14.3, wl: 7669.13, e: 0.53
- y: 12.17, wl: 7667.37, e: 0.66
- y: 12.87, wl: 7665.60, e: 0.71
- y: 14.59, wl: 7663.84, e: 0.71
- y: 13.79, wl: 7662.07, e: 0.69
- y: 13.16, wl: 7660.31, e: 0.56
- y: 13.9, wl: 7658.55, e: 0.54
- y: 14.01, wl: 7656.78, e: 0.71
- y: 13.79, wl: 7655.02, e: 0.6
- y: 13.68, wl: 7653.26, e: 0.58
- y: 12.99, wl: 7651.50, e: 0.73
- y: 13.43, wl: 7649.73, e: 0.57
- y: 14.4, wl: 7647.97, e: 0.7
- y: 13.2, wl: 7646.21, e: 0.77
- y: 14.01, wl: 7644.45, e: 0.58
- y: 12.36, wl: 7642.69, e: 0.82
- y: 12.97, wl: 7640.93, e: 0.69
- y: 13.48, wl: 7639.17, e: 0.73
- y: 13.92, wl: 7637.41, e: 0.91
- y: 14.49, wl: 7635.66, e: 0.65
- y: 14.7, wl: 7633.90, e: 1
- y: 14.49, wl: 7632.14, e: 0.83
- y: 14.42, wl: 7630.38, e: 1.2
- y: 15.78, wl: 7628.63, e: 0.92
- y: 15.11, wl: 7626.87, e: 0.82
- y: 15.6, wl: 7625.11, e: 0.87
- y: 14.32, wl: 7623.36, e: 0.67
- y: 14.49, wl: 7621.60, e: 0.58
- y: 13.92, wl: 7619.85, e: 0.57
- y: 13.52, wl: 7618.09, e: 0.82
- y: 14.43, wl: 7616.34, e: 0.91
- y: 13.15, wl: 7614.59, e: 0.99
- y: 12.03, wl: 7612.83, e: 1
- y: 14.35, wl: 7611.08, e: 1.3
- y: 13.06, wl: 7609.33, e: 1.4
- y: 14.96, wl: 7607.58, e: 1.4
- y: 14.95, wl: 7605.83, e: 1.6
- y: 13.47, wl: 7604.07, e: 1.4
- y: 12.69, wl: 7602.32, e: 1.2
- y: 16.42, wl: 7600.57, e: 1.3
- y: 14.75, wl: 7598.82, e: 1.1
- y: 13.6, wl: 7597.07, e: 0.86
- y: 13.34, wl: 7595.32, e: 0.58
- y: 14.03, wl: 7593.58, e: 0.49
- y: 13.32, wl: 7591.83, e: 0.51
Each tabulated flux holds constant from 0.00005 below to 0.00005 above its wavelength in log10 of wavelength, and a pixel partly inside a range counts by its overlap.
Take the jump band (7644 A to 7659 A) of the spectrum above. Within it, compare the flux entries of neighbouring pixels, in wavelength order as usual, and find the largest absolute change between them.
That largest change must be 1.2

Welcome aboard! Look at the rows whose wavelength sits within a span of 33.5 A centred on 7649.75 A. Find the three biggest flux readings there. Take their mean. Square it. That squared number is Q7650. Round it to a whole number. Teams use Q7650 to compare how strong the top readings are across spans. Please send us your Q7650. 213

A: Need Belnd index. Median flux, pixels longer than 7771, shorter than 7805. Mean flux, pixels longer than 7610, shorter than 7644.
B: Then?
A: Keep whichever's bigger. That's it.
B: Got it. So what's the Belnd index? 14.09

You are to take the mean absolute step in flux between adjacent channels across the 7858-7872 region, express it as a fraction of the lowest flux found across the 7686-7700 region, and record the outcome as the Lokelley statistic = 0.038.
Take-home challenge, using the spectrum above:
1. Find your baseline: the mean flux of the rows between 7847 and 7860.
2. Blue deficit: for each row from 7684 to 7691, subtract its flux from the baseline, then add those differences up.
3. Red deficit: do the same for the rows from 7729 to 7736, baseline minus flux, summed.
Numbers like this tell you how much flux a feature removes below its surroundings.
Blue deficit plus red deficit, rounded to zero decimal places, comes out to 7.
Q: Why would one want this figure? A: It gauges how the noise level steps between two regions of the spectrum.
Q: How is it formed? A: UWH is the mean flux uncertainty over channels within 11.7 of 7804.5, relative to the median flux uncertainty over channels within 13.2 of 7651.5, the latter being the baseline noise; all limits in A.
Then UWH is 0.85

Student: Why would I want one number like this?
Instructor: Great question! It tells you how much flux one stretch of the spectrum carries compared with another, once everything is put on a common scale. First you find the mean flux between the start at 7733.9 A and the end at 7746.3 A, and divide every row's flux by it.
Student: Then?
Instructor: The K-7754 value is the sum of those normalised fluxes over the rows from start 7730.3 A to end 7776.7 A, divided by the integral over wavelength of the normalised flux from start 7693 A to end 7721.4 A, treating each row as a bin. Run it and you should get 0.94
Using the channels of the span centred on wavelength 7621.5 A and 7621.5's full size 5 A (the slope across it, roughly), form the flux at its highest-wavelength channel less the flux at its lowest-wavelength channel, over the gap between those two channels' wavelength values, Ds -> 0.11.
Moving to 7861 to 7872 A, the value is 0.07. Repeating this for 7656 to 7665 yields 0.08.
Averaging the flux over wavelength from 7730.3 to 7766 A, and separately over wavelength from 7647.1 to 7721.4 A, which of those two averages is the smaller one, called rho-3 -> 13.8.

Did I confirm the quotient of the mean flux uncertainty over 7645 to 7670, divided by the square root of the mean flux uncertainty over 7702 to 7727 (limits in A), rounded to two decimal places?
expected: 0.81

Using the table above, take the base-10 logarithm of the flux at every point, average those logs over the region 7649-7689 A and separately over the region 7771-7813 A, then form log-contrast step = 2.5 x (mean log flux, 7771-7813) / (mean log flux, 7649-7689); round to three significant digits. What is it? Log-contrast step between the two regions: 2.54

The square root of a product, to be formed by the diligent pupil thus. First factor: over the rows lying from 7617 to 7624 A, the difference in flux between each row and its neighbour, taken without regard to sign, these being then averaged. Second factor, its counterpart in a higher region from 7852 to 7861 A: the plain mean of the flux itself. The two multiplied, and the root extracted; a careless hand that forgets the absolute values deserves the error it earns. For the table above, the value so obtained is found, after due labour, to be 2.39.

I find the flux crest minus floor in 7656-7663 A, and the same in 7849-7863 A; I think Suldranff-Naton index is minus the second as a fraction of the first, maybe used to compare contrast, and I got -3.0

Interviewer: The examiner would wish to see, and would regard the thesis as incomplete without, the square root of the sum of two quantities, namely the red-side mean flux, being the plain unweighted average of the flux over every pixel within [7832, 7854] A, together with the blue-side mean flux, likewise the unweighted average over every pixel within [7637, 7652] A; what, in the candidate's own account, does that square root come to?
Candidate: 5.27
